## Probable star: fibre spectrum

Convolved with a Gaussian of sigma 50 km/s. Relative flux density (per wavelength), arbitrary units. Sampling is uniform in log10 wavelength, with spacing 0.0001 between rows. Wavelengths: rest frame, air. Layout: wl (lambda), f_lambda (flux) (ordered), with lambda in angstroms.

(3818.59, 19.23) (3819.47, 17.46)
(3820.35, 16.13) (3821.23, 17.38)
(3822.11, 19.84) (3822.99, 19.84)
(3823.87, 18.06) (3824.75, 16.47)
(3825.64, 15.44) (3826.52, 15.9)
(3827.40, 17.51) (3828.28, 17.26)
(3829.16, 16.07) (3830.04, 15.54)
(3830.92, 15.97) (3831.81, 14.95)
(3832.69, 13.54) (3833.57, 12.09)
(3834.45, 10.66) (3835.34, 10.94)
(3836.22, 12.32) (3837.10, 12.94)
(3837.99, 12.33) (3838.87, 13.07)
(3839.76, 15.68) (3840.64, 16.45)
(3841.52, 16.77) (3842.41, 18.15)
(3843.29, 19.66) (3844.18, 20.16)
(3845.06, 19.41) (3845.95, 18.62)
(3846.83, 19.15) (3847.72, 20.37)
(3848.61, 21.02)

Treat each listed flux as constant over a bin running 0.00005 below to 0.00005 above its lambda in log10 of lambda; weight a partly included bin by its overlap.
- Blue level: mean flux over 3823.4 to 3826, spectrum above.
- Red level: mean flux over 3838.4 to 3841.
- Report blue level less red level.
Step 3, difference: 2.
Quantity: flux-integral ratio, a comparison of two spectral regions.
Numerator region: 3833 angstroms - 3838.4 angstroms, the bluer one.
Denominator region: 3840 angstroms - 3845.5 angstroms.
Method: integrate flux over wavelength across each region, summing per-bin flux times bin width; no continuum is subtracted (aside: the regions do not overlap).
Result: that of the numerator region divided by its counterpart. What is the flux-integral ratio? 0.64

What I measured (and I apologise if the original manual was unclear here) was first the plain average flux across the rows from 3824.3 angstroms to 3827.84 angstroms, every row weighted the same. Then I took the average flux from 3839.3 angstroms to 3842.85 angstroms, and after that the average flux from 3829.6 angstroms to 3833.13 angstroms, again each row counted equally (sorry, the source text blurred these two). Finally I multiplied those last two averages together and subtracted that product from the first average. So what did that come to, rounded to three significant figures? -235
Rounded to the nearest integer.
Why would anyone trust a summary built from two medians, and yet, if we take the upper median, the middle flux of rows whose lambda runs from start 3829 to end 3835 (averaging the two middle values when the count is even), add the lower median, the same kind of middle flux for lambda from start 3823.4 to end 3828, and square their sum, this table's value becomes 987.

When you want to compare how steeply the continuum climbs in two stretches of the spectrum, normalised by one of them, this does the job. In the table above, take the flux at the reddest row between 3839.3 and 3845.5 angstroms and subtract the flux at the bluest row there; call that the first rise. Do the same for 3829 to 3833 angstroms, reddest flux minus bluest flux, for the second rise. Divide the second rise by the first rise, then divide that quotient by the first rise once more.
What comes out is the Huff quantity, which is -0.18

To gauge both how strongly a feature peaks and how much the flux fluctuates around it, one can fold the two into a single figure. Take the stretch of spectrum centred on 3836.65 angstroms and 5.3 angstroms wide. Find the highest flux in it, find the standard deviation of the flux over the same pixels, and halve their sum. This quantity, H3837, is 7.0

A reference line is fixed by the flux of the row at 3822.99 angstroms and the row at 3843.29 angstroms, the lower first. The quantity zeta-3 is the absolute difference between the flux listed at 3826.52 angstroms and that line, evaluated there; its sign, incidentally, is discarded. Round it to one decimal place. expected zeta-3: 3.9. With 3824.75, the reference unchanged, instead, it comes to 3.4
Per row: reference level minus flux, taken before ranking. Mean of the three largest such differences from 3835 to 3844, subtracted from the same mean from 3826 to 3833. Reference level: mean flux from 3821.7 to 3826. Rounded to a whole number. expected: -3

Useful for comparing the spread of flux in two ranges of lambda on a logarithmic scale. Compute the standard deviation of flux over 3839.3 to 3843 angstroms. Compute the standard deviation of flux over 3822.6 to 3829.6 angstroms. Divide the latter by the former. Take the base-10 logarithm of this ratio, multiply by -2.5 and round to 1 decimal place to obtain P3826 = -0.4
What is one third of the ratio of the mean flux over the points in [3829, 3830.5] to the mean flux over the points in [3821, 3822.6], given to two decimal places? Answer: 0.28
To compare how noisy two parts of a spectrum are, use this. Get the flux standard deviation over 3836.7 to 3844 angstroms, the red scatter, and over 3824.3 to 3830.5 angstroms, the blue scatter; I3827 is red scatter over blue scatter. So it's 3.3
